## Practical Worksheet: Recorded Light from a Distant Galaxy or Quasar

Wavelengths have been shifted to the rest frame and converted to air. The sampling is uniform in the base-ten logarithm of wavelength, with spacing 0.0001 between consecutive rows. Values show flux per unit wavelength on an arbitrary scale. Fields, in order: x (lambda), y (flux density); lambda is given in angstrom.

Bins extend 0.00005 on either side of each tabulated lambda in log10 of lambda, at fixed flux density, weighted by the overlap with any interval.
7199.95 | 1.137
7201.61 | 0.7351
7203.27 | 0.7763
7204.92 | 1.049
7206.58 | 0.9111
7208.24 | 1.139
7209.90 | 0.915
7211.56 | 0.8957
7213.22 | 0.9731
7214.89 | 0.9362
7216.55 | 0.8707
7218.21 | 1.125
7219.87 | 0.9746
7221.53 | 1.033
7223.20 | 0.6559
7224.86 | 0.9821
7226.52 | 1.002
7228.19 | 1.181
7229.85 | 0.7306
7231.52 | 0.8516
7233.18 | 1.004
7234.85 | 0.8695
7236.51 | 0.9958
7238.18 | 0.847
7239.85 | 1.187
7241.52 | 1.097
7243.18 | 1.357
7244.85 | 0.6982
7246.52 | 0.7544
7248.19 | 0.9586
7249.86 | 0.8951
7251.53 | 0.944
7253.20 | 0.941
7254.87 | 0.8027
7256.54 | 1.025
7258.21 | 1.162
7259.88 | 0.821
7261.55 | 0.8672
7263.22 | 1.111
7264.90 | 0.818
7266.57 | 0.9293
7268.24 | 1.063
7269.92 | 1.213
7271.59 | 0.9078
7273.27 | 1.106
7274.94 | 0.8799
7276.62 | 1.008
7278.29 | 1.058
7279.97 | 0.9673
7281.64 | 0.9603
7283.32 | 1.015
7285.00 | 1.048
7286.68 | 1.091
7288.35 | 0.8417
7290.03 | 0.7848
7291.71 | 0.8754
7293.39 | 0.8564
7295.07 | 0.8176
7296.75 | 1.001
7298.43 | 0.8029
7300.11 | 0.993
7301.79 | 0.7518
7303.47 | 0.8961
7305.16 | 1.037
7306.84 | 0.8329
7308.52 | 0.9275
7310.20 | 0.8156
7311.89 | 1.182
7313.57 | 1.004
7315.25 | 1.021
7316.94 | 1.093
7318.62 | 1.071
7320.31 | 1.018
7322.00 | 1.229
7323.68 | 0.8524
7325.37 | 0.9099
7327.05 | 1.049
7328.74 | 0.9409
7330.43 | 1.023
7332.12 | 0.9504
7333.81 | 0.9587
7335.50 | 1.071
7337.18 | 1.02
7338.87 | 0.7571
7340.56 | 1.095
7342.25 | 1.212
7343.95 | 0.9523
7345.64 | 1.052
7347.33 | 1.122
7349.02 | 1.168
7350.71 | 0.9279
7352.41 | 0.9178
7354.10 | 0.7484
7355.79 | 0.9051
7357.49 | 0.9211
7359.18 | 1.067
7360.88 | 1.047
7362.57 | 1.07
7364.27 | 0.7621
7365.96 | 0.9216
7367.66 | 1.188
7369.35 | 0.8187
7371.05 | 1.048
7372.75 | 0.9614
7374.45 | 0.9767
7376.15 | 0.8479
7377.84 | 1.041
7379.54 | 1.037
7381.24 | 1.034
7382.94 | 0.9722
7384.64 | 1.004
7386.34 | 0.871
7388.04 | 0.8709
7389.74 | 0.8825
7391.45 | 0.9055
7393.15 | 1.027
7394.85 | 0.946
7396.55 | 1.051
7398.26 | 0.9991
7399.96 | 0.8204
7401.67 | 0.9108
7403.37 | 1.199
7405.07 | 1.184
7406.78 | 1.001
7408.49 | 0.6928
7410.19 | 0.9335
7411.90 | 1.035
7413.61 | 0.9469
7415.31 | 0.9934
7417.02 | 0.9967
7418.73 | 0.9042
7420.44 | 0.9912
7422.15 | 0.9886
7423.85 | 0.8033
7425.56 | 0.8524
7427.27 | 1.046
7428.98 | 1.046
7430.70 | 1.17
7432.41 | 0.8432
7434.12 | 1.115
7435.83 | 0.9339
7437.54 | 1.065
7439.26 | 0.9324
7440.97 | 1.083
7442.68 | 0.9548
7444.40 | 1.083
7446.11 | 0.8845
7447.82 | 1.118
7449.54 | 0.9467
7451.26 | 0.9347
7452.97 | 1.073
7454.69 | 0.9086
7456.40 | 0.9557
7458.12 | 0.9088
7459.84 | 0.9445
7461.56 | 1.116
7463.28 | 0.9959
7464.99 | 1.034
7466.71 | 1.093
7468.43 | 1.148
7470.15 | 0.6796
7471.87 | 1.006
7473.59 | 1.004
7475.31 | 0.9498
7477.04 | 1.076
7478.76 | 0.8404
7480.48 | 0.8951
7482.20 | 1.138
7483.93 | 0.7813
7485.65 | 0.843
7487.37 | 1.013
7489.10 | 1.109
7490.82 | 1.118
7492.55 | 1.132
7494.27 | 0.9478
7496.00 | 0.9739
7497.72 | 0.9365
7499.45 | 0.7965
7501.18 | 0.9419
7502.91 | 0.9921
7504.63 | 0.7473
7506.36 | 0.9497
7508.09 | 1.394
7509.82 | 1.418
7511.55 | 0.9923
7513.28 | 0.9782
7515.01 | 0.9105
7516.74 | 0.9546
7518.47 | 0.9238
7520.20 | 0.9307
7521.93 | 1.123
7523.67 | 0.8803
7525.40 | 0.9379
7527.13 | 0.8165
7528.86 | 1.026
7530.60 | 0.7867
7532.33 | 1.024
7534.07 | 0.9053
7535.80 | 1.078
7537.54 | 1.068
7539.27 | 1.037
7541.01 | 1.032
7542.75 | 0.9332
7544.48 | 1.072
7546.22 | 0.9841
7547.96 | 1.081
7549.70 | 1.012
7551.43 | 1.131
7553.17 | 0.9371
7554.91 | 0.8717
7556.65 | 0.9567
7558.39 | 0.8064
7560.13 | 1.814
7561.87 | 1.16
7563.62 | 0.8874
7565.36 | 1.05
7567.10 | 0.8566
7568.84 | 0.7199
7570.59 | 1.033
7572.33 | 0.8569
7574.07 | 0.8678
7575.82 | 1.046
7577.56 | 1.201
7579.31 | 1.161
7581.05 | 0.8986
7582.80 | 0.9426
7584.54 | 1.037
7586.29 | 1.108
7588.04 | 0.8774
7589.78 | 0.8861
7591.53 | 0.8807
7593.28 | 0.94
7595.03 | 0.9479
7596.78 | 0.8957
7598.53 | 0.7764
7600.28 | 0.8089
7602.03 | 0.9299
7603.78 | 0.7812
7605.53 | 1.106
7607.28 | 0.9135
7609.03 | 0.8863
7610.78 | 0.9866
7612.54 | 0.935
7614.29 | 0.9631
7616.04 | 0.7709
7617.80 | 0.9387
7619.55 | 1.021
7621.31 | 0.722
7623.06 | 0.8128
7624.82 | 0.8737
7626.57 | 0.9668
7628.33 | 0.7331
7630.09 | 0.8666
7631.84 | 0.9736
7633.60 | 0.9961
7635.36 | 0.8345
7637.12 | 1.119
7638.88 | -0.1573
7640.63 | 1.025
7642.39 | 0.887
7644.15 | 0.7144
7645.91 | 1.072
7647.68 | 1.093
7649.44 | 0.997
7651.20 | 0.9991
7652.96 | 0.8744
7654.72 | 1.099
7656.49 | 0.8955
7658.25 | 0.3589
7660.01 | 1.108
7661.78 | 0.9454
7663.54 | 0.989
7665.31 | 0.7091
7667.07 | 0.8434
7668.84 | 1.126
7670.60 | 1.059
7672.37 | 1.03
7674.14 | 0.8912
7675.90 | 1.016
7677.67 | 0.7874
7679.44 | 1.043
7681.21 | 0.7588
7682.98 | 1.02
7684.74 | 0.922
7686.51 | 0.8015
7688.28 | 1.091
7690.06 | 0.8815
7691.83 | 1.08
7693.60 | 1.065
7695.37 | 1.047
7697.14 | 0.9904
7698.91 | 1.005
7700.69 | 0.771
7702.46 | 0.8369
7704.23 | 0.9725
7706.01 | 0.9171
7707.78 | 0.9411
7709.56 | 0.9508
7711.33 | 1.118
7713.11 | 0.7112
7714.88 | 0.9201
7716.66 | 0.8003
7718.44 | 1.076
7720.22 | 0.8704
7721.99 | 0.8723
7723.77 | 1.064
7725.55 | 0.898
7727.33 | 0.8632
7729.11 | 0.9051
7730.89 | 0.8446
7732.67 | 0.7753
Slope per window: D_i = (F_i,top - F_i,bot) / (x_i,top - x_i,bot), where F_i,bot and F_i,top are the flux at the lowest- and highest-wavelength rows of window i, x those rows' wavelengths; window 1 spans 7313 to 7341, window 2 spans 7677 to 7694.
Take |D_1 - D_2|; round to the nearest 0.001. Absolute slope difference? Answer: 0.014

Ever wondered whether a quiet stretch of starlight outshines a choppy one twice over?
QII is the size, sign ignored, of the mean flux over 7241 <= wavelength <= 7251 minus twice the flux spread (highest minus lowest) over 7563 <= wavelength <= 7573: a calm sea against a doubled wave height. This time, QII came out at 0.30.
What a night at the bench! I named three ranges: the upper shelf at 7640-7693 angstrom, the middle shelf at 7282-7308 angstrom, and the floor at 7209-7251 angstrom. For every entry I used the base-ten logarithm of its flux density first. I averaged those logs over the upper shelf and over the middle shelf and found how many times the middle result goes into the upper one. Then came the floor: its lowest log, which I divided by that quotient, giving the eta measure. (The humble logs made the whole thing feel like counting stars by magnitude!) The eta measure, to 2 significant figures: -0.22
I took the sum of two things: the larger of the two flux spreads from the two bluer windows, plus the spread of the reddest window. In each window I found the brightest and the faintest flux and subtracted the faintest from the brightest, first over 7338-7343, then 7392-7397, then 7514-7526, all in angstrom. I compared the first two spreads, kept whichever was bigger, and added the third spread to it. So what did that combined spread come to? 0.70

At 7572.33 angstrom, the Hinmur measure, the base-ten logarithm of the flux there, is -0.07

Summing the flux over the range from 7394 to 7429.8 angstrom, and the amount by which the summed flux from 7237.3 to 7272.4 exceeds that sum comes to 0.1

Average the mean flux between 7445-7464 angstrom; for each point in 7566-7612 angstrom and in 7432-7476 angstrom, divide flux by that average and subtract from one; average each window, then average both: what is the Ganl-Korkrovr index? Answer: 0.018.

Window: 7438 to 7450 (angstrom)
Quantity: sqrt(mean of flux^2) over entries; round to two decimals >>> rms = 1.00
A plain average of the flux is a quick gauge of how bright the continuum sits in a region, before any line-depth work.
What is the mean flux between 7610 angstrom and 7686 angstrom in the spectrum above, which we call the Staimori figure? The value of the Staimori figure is 0.898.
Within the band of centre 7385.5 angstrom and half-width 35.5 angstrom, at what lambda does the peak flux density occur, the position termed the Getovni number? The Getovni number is 7403.37 angstrom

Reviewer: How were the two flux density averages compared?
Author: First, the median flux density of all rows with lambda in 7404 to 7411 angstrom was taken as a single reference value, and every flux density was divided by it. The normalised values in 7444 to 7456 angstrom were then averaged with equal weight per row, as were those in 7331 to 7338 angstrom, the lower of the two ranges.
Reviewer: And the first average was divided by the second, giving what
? 0.99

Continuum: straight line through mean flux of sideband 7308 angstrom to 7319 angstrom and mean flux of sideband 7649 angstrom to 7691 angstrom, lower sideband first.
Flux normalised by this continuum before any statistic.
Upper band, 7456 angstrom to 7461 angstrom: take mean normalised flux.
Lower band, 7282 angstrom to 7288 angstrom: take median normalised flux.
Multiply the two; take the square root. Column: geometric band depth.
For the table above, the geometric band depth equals 0.99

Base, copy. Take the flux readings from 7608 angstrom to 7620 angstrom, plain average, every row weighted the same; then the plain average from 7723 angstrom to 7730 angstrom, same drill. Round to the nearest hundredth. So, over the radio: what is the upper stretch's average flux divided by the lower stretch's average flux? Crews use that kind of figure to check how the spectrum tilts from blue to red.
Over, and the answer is 1.00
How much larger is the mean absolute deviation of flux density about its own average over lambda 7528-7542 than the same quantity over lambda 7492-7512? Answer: -0.07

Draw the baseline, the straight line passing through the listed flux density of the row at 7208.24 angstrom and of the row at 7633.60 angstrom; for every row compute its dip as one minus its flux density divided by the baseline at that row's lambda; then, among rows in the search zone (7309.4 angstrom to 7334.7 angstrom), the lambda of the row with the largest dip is 7310.20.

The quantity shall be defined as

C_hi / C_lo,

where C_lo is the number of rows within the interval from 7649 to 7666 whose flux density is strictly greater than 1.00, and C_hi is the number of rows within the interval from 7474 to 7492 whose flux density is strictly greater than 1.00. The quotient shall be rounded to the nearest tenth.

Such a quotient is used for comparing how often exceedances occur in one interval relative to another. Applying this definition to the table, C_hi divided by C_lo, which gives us 2.5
